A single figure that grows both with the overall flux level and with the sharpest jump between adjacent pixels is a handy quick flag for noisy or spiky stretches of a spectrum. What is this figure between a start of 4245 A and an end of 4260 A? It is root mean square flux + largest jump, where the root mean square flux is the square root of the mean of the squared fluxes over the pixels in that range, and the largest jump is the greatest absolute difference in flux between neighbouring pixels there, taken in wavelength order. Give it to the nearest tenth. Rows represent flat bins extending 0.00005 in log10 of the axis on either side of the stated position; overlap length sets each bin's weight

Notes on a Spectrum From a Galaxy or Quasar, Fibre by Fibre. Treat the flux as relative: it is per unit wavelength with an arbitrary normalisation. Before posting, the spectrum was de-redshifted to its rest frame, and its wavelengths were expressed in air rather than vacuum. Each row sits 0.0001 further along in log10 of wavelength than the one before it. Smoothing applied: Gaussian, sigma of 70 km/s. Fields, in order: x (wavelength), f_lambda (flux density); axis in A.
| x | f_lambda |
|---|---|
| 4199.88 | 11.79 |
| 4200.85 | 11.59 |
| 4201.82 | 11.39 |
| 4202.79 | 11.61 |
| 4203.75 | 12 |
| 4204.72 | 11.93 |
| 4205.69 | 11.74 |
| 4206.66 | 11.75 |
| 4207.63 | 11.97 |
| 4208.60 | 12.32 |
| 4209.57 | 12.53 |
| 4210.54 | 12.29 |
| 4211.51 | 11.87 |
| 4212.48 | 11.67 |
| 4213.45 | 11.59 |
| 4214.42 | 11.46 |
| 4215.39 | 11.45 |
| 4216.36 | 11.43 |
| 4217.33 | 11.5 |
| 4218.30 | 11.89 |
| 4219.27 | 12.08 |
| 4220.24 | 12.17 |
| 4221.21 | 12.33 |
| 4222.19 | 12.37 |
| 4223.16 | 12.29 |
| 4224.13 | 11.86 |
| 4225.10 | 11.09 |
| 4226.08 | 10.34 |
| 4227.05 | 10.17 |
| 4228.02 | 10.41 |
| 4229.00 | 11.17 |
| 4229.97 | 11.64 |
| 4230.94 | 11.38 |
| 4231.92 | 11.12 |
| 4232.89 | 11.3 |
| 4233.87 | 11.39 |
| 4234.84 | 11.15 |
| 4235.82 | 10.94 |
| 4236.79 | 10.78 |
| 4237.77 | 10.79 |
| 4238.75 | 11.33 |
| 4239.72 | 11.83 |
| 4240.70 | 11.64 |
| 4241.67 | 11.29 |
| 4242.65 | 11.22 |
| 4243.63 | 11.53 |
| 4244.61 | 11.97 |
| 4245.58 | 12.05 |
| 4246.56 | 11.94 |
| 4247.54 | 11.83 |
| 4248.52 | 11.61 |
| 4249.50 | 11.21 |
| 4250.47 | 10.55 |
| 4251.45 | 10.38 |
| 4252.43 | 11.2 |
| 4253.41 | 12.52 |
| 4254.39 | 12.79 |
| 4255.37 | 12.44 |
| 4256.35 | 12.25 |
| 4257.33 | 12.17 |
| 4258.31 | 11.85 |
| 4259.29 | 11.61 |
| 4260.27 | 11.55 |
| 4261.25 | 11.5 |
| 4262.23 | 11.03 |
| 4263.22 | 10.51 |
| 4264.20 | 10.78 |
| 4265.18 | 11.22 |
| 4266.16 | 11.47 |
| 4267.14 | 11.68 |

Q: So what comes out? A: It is 13.1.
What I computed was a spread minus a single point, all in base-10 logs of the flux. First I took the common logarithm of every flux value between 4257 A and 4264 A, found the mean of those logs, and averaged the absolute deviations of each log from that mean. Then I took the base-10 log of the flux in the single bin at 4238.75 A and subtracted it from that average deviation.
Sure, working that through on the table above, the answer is -1.039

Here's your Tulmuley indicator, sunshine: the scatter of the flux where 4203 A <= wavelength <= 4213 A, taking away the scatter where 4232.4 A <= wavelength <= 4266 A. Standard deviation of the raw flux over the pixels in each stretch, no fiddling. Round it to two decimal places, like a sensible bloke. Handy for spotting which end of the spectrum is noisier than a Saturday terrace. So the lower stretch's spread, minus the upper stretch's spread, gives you -0.31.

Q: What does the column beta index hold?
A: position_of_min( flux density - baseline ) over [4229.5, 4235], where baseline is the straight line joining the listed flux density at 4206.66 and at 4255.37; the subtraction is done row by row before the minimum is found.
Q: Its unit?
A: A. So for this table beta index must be 4234.84 A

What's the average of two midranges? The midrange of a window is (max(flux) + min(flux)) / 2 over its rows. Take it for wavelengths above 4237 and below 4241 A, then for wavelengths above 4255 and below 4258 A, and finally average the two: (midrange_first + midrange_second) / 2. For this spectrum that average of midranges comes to 11.8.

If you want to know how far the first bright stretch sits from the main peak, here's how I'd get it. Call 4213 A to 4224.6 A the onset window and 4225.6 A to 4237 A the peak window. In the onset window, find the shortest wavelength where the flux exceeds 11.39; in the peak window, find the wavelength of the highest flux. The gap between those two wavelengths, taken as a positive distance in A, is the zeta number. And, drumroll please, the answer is 16.5 A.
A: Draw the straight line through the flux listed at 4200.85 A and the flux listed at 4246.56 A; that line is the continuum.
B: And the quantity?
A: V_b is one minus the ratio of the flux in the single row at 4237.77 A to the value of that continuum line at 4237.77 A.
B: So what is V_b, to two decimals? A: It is 0.09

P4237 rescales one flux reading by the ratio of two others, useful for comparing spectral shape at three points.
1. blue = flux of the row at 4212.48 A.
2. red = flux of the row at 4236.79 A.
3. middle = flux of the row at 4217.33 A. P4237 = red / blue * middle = 10.6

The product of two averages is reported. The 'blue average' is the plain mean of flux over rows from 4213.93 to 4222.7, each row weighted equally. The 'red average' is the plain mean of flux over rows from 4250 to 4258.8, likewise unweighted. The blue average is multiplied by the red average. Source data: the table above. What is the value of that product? 140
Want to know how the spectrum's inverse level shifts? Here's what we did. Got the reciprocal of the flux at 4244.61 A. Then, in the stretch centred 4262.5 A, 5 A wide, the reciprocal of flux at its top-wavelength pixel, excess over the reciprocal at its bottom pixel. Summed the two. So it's 0.090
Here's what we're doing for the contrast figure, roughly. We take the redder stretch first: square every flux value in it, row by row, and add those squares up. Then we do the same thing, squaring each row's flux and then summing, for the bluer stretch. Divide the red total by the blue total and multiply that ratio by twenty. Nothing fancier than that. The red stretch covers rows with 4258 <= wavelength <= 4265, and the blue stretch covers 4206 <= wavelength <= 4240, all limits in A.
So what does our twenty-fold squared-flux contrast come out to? 4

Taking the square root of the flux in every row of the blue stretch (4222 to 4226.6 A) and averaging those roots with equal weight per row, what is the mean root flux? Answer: 3.40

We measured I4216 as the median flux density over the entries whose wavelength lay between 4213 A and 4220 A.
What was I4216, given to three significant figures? 11.5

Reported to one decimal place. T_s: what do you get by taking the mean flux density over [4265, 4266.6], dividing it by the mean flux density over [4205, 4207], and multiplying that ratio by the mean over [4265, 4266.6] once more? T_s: 11.0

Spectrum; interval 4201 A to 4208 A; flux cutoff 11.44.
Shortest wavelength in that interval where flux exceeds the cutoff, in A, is 4202.79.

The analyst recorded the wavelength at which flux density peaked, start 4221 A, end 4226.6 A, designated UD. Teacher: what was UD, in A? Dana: 4222.19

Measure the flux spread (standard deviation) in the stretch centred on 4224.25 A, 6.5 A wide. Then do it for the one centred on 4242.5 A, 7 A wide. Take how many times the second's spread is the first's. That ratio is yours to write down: 0.34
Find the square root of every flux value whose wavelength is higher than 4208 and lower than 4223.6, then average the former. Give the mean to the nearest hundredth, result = 3.46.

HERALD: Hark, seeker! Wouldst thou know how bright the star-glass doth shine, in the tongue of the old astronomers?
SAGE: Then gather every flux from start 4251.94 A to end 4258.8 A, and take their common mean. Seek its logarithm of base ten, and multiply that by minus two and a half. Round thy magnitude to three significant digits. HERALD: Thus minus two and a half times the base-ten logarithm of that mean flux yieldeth -2.71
